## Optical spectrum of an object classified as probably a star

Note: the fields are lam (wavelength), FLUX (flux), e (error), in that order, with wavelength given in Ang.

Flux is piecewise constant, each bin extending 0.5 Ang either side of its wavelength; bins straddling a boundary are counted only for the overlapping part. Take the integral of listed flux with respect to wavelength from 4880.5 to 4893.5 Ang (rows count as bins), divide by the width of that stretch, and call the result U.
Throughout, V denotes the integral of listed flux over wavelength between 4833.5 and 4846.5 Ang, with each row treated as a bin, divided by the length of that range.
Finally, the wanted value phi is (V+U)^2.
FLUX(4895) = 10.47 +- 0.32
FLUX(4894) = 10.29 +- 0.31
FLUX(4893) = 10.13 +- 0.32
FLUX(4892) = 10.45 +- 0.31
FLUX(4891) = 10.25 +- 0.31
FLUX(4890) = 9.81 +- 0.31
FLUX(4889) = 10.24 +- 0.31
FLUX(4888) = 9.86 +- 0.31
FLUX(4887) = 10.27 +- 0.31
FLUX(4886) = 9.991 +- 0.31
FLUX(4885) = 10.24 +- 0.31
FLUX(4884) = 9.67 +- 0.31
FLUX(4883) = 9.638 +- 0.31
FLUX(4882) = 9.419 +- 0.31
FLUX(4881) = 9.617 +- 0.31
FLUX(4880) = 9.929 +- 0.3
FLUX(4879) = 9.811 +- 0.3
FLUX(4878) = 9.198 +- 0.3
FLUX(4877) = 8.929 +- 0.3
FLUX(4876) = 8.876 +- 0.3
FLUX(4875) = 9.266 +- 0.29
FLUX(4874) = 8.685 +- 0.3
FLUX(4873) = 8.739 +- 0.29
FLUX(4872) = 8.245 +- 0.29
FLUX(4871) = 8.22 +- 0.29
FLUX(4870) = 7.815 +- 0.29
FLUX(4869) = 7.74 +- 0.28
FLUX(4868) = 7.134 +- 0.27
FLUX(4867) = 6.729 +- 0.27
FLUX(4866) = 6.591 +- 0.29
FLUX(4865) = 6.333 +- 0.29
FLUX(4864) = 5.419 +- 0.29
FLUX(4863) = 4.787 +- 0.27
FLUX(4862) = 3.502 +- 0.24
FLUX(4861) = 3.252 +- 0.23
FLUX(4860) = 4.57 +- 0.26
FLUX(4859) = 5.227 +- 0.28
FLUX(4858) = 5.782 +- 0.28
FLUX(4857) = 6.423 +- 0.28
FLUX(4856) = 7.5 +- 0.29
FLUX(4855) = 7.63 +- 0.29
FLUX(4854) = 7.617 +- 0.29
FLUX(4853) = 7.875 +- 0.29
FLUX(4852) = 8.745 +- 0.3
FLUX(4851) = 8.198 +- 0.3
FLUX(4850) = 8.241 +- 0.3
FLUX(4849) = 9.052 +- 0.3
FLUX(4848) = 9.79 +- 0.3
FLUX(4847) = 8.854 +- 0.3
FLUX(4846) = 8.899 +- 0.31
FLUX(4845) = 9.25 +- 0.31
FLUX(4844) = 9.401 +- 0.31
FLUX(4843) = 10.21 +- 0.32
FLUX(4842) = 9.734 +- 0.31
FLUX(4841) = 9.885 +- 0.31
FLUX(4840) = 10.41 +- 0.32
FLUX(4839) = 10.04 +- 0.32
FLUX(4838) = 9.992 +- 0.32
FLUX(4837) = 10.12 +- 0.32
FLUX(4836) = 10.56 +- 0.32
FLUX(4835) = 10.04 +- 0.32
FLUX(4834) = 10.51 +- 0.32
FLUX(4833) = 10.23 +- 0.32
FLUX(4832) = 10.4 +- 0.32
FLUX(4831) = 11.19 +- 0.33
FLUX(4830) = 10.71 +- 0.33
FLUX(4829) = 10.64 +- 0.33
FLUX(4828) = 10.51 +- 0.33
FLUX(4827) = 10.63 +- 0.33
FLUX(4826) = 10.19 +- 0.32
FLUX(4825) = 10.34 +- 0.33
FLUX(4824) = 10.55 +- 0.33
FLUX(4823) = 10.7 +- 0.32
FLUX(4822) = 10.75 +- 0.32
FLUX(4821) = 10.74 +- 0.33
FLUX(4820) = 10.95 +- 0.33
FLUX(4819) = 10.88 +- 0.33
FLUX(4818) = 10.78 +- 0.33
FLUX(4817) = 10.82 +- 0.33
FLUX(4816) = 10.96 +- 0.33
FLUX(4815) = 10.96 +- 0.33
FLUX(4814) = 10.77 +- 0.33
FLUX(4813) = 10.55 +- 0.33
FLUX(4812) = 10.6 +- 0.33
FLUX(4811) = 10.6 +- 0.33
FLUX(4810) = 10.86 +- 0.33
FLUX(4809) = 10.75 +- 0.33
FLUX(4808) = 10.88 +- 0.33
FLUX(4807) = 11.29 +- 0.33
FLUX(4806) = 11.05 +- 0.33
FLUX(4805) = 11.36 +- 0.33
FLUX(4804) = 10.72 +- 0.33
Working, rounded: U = 10.0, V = 9.9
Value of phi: 396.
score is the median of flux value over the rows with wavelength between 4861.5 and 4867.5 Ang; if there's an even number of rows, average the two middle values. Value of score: 5.9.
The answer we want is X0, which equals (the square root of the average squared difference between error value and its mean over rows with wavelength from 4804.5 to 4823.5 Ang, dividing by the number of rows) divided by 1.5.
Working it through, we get 0.0020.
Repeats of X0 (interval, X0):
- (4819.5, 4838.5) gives 0.0033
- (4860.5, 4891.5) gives 0.0132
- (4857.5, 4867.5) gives 0.0133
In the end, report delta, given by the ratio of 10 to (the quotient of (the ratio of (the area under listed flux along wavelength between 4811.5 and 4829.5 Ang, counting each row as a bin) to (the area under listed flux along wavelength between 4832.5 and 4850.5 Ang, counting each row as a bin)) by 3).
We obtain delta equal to 27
